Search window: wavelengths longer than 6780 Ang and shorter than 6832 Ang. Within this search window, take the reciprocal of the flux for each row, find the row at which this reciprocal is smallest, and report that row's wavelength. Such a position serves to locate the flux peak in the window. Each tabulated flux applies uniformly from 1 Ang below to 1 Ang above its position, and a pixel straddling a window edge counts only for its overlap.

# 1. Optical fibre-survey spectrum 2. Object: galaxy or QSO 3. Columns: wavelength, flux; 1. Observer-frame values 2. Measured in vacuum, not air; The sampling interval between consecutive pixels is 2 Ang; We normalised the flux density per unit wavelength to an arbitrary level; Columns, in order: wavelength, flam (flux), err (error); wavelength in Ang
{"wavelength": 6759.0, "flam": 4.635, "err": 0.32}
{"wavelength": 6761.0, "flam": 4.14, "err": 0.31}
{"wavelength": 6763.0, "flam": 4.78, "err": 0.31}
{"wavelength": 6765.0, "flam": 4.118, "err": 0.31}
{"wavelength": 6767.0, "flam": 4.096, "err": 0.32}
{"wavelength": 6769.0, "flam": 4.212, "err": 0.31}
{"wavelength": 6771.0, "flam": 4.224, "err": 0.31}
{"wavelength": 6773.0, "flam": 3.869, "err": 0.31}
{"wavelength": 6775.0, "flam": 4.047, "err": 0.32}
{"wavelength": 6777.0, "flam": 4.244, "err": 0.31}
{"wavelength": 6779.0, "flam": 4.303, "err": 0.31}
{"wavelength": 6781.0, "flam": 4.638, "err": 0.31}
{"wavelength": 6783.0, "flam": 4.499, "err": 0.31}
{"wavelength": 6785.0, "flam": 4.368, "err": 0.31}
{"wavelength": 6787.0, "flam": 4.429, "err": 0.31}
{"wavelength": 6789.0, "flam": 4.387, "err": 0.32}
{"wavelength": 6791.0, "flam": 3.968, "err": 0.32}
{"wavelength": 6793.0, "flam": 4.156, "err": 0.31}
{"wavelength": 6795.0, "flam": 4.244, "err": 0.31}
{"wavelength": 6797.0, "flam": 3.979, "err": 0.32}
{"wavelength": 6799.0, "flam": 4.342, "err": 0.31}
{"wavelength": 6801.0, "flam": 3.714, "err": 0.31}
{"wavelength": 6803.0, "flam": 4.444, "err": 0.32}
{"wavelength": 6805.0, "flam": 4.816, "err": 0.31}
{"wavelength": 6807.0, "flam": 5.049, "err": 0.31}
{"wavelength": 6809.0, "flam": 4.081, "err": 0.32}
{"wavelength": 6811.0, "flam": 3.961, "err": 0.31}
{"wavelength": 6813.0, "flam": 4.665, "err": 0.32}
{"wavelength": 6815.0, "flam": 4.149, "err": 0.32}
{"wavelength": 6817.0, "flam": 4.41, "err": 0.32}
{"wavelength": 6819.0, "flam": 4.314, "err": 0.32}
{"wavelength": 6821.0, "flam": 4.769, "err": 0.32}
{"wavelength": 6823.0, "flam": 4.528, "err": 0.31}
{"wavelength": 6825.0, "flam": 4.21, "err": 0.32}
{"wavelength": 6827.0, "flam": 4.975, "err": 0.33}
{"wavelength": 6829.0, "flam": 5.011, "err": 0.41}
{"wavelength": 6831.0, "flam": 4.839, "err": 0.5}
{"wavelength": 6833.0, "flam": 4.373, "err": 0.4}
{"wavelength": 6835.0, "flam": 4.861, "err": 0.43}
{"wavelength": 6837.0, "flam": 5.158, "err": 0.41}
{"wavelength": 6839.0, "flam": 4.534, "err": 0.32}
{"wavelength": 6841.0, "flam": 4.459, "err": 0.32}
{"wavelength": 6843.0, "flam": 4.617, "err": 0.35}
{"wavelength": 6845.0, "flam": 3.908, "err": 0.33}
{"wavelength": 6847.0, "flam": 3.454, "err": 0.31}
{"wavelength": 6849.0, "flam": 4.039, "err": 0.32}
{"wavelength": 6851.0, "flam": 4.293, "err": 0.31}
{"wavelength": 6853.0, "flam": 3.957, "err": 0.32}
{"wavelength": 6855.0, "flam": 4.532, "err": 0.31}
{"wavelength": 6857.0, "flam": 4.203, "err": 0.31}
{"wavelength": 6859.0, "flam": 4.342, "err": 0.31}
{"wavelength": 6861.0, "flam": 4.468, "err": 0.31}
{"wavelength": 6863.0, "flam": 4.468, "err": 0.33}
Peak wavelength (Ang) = 6807.0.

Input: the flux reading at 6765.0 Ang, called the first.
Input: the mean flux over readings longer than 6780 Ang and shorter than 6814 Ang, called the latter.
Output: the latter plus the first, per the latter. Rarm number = 1.95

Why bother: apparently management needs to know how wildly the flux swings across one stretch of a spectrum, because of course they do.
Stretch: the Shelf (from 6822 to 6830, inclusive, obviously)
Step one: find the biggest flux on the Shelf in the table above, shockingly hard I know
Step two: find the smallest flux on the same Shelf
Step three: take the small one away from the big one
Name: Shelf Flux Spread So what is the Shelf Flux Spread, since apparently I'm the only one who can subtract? 0.80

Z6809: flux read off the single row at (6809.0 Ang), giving 4.081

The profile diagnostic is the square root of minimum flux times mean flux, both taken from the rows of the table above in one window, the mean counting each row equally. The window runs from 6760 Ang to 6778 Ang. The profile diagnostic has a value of 4.03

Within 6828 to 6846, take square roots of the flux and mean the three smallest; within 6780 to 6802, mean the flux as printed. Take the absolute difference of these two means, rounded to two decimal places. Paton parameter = 2.19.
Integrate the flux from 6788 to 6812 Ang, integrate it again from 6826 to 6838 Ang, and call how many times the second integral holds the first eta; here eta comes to 0.6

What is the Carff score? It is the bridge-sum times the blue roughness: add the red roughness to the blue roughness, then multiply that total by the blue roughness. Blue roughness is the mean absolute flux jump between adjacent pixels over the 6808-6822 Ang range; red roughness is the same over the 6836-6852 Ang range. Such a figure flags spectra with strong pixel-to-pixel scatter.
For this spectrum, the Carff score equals 0.28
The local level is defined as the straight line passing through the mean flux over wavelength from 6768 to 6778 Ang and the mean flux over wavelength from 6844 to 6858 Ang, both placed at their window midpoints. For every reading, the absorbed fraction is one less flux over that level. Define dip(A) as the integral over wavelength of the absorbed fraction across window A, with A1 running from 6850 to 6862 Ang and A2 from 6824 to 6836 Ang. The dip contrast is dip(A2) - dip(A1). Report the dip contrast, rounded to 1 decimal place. -1.1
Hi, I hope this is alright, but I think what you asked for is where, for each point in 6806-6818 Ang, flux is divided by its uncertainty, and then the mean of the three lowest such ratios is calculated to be 12.8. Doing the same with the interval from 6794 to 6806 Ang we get 12.7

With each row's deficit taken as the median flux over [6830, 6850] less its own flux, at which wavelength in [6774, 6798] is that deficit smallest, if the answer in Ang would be 6781.0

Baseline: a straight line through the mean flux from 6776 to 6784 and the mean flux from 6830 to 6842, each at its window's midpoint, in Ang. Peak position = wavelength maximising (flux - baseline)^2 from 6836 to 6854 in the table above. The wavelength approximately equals 6847.0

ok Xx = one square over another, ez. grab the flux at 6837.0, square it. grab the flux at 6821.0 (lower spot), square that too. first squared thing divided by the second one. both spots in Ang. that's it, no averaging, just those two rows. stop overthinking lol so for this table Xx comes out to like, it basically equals 1.17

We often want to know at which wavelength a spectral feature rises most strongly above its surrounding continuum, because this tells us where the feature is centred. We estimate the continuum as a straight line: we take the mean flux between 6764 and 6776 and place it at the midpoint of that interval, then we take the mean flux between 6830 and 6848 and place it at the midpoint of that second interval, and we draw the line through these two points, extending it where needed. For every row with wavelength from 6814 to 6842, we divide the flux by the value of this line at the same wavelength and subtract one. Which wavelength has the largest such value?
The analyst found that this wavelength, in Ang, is 6837.0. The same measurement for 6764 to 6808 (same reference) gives 6807.0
